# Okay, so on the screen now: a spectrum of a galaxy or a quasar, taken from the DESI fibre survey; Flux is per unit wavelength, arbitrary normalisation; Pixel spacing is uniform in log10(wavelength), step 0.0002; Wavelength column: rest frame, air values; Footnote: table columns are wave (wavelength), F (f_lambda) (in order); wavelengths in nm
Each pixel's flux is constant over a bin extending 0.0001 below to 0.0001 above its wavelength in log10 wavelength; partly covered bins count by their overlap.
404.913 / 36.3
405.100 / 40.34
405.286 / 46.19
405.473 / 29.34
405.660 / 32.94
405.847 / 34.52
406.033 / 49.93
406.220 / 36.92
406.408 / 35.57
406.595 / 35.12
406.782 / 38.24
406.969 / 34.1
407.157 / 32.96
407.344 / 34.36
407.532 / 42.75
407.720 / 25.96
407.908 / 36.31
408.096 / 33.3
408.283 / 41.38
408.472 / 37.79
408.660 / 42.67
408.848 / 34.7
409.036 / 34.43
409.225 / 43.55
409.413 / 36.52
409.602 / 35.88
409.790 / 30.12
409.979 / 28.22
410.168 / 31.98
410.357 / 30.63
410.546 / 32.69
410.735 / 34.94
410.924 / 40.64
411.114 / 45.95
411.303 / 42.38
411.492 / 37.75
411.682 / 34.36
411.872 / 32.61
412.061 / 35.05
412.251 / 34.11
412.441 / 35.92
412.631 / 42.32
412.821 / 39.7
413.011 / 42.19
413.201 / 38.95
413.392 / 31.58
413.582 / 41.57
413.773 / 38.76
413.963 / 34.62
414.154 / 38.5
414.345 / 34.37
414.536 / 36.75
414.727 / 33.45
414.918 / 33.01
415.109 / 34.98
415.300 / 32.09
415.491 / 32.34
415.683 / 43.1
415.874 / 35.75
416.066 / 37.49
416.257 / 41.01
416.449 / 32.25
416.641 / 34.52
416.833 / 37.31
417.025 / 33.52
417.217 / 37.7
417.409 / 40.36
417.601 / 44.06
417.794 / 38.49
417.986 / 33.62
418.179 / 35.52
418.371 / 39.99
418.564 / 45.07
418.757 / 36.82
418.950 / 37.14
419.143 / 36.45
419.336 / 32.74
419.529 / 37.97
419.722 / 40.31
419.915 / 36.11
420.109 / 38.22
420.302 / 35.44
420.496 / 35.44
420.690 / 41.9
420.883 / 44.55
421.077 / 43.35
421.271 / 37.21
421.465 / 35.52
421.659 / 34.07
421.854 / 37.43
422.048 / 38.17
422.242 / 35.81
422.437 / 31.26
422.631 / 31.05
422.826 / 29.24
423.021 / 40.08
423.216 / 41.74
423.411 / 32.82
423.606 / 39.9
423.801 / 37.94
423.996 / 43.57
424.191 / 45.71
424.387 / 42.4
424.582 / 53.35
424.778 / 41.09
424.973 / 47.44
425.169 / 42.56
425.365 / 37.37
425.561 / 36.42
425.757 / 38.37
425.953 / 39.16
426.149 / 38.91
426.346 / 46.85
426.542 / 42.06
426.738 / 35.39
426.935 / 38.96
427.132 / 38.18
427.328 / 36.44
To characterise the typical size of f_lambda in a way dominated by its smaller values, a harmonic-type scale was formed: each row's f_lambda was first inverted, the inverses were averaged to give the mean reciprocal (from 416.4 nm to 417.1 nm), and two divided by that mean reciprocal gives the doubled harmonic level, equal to 69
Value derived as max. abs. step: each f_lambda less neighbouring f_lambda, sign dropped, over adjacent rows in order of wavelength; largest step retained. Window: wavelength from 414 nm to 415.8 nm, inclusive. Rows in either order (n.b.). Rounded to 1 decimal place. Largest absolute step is 10.8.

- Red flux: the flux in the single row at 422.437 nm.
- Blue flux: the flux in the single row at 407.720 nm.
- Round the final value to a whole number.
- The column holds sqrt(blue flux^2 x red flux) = 145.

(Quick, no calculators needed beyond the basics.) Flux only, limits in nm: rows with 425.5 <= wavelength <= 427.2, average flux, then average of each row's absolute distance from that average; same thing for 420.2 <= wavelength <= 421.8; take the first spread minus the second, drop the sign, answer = 1.4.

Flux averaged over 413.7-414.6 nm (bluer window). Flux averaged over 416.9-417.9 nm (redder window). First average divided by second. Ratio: 0.94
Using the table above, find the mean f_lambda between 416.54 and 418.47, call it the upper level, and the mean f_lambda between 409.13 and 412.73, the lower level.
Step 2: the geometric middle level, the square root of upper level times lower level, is 36.8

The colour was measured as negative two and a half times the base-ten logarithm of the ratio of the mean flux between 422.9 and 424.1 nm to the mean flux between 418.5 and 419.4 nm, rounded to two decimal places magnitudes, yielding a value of -0.05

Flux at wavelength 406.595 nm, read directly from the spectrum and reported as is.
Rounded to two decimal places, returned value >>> 35.12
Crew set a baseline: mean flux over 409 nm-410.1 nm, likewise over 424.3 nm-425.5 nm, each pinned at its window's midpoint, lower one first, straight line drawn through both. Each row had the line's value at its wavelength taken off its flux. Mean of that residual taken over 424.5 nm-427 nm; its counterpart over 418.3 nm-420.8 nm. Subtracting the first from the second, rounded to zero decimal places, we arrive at 0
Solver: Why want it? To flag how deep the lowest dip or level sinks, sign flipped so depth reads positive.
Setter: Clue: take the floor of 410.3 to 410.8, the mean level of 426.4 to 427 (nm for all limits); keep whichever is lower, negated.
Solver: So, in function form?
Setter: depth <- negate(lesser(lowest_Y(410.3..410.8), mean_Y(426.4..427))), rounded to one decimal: -30.6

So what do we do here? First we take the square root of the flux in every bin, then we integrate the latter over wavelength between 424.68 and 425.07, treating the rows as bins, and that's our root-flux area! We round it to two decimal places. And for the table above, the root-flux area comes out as 2.60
